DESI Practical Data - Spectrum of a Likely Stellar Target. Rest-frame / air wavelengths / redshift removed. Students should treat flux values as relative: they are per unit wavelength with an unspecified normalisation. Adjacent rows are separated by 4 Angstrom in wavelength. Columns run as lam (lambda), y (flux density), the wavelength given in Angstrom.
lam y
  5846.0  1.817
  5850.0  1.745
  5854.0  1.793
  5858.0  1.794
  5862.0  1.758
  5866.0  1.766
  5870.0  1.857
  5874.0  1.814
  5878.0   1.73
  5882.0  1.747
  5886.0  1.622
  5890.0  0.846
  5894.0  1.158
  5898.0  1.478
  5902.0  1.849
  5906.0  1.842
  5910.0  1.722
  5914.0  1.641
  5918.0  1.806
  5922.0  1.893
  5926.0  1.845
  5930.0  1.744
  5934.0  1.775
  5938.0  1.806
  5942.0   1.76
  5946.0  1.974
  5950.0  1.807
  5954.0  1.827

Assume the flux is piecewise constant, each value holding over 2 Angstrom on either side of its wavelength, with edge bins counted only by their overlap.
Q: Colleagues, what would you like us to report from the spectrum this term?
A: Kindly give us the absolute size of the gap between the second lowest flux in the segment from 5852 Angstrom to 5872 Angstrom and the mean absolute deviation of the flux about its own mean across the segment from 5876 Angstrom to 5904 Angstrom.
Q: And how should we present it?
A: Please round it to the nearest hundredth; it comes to 1.48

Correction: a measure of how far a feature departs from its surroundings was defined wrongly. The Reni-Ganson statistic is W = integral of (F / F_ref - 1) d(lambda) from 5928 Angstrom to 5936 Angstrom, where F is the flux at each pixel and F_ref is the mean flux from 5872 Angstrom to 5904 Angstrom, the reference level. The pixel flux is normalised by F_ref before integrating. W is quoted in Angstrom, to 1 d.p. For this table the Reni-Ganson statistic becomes 1.2 Angstrom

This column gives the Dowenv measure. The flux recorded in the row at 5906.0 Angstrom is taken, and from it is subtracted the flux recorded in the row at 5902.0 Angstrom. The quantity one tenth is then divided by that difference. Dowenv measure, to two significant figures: -14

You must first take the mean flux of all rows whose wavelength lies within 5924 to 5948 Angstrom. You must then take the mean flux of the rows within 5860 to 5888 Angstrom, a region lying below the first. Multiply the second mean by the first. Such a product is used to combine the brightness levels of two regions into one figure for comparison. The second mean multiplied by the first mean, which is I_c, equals 3.2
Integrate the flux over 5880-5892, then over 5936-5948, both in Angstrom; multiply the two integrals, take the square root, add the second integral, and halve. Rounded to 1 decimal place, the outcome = 20.7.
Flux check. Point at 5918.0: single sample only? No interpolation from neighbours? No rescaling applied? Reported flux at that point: 1.806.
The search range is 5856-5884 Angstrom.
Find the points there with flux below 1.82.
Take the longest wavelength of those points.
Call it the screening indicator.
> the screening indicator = 5882.0 Angstrom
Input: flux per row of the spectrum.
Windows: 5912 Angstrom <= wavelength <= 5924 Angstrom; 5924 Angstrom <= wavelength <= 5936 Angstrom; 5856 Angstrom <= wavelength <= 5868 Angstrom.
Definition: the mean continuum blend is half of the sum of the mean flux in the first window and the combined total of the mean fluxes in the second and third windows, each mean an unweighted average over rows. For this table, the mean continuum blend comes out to 2.67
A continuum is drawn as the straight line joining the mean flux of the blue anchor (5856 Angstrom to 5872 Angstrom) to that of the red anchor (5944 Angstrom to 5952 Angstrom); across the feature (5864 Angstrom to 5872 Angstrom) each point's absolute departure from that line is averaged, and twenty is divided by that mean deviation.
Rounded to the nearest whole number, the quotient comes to 463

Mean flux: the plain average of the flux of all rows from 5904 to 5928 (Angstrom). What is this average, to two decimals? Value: 1.79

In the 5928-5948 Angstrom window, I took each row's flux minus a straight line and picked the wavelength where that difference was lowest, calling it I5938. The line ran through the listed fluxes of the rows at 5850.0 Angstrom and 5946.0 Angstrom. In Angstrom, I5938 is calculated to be 5942.0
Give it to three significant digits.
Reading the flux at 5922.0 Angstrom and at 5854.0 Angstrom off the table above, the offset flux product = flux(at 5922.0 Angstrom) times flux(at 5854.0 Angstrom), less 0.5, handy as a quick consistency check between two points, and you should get 2.89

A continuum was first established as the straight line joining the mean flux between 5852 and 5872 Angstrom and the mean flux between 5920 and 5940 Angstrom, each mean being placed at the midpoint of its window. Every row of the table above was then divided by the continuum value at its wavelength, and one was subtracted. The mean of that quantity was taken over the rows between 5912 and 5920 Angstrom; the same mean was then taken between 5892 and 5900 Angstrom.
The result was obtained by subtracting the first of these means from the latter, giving -0.22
